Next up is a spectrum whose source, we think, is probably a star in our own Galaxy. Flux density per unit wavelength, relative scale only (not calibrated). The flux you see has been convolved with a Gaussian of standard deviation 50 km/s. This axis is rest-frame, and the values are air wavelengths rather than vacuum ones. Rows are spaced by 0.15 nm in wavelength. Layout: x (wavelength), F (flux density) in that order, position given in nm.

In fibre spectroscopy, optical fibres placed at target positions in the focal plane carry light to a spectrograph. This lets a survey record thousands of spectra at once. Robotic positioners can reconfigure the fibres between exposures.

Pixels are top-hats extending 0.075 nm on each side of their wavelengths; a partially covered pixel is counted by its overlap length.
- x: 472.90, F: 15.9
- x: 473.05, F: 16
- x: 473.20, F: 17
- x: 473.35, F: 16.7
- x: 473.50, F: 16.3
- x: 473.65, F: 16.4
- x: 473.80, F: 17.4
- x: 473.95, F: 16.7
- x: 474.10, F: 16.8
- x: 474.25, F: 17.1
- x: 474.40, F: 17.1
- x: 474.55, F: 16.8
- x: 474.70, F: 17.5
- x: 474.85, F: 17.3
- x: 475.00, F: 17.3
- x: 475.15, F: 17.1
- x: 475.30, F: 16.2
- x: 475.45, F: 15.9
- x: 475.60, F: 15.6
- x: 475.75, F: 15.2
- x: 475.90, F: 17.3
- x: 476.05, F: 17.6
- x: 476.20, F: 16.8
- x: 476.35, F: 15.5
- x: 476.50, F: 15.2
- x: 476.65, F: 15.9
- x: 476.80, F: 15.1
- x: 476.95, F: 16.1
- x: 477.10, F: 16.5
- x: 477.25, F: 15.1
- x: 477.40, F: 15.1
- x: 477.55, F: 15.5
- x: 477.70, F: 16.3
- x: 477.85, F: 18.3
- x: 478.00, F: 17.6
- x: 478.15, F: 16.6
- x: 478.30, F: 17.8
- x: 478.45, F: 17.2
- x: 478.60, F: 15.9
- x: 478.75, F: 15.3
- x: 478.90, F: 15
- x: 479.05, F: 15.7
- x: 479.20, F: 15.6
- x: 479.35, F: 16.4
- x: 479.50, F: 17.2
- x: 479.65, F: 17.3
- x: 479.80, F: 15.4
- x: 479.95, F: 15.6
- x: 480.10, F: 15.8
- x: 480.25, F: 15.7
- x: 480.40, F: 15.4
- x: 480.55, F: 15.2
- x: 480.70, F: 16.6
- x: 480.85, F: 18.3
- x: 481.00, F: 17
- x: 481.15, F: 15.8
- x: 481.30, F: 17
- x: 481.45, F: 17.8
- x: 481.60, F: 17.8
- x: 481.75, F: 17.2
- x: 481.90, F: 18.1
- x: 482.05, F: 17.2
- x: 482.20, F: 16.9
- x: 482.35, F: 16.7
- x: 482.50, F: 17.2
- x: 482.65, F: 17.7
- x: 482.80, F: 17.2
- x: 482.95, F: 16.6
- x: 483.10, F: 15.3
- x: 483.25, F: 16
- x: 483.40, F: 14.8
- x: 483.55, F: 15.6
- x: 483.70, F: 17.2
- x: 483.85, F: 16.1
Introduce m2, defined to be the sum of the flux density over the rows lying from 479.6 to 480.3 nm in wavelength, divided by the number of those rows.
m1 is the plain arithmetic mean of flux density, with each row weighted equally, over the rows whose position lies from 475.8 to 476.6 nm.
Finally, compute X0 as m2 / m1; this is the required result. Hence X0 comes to 0.97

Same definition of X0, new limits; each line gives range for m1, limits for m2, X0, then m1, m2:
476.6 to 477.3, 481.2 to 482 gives 1.12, 15.7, 17.6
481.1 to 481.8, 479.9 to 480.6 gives 0.91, 17.1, 15.5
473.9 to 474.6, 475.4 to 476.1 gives 0.97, 16.9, 16.3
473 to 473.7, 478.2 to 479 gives 0.99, 16.5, 16.2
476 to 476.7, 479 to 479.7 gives 1.01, 16.2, 16.4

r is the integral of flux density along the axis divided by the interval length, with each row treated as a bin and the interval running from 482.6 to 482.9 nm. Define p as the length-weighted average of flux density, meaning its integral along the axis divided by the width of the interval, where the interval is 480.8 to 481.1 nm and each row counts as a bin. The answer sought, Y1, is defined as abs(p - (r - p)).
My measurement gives 17.5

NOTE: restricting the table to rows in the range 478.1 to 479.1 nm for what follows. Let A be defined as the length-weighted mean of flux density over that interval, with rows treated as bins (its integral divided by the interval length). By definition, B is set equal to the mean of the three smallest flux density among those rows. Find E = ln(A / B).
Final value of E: 0.056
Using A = 16.22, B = 15.33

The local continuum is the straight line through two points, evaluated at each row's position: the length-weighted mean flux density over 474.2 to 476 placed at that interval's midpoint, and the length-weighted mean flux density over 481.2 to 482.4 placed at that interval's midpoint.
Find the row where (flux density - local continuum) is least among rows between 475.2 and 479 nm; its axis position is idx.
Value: 478.90 nm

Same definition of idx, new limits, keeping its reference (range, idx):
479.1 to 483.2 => 483.10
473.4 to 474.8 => 473.50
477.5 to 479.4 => 478.90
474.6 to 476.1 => 475.75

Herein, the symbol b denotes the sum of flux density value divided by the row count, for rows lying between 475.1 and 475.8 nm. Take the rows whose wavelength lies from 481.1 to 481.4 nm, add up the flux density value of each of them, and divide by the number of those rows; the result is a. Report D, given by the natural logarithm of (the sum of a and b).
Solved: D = 3.48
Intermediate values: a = 16.40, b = 16.0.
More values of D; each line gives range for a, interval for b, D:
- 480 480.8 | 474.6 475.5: 3.49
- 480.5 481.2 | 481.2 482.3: 3.53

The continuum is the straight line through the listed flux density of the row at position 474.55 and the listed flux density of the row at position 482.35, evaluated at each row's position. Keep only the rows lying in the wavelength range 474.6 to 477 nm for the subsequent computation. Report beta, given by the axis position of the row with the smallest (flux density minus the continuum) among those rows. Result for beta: 476.80 nm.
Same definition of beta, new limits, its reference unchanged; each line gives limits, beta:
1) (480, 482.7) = 480.55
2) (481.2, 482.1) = 481.30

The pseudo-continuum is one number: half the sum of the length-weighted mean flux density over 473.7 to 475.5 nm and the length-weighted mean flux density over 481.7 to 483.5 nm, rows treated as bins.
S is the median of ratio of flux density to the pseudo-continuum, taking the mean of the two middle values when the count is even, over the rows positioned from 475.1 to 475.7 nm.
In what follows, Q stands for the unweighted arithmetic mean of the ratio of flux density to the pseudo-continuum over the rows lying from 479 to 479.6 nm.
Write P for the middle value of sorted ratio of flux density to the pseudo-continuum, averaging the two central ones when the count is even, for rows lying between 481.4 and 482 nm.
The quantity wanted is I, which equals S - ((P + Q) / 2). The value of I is -0.06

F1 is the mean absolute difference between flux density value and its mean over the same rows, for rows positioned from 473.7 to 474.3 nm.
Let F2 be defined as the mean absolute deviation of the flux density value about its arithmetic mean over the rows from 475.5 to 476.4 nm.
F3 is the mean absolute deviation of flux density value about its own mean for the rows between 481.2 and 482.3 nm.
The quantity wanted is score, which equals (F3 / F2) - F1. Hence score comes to 0.20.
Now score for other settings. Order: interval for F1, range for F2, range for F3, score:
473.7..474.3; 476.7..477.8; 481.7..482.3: 0.45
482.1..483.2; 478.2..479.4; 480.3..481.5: 0.64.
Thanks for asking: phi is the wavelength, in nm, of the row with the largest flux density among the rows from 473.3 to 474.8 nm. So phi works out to 474.70 nm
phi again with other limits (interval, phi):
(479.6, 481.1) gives 480.85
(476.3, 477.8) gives 477.10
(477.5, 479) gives 477.85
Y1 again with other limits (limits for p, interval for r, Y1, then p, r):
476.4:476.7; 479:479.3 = 15.3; 15.5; 15.7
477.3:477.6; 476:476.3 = 13.5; 15.3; 17.0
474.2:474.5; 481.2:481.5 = 16.9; 17.1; 17.2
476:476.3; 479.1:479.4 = 18.1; 17.0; 15.9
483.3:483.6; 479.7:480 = 14.8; 15.2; 15.6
